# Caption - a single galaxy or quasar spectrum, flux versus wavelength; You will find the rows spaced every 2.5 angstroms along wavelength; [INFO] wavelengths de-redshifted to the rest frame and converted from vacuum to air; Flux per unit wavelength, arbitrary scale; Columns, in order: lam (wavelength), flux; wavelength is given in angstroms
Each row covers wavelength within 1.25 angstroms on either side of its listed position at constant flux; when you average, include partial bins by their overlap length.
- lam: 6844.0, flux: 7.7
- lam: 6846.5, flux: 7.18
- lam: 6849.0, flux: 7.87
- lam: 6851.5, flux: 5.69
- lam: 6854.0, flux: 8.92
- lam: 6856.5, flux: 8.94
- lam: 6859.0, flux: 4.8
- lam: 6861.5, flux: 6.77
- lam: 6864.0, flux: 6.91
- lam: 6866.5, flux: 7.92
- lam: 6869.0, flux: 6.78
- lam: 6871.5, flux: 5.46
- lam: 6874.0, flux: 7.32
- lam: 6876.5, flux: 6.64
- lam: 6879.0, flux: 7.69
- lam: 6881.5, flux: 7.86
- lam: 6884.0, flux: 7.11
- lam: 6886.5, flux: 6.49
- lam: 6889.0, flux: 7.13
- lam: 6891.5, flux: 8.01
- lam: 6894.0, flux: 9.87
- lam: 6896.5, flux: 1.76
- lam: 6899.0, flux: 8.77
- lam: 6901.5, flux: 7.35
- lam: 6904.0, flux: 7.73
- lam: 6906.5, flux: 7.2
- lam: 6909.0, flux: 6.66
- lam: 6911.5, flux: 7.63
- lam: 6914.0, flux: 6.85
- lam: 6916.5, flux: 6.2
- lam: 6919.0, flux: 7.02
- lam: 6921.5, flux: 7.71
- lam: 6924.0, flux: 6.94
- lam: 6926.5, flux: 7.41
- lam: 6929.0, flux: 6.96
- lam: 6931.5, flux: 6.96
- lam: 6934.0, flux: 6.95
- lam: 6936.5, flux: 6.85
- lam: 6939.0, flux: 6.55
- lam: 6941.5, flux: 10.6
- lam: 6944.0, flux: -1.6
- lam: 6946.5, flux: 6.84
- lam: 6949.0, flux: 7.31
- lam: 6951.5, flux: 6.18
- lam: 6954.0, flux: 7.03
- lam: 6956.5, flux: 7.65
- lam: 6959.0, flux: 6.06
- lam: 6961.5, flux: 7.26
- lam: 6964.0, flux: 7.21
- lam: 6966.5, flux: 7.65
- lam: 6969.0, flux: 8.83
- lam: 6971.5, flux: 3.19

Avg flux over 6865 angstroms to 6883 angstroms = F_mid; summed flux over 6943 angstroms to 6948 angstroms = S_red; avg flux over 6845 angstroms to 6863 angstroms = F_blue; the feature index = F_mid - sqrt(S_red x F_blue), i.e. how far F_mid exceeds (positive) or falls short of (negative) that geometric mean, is 1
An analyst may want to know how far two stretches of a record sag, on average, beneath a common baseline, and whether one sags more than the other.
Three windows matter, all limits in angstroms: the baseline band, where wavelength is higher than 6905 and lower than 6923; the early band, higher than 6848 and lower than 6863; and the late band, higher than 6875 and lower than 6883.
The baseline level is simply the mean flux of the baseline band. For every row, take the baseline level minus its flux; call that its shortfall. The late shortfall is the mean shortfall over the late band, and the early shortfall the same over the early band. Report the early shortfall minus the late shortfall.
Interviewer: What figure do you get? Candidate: 0.2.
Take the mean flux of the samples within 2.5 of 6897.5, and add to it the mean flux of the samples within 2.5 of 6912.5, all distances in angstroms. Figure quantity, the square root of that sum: 3.54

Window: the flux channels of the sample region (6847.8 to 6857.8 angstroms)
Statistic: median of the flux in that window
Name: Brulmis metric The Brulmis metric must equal 8.4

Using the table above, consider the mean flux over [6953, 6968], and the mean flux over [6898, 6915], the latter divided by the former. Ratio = 1.04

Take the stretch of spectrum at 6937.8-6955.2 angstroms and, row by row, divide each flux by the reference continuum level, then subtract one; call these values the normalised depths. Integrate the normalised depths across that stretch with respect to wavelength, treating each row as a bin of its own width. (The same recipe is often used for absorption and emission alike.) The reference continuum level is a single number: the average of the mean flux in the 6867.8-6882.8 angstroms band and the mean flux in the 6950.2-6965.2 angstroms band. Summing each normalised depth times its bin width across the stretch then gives -2.0 angstroms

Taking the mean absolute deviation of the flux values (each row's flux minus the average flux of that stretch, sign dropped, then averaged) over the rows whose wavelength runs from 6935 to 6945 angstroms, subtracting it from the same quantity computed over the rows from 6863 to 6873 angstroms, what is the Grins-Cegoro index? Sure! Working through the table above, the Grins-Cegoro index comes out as -2.95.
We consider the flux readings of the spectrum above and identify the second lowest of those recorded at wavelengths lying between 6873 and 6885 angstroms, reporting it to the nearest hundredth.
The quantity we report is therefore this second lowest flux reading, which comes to 7.11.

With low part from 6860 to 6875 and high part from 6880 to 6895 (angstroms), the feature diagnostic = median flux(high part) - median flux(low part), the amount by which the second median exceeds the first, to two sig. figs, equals 0.65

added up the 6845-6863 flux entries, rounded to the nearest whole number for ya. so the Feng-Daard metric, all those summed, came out 50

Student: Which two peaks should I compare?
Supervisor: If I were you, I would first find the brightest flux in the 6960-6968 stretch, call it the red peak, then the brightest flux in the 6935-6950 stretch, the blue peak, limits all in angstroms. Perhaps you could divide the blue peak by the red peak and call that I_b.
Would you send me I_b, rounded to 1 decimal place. 1.4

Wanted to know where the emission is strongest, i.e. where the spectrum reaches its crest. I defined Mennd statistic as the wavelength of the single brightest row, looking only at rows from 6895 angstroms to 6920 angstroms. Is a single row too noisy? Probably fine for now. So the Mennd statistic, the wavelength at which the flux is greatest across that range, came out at 6899.0 angstroms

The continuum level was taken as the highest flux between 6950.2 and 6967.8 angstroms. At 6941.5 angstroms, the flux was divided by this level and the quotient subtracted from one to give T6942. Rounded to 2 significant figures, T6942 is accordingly -0.39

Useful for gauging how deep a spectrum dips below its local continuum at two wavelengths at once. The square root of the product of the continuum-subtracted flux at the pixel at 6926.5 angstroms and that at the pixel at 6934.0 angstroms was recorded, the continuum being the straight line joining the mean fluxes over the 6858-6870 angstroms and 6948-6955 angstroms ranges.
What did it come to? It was 0.3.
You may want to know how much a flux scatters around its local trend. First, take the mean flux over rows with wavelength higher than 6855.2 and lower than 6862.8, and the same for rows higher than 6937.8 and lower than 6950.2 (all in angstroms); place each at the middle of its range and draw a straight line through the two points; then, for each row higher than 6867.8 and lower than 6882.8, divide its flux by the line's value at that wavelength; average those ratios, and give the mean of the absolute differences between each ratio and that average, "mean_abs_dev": 0.10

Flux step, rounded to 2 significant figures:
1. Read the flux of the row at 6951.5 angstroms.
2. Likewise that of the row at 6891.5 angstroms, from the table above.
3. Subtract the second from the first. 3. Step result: -1.8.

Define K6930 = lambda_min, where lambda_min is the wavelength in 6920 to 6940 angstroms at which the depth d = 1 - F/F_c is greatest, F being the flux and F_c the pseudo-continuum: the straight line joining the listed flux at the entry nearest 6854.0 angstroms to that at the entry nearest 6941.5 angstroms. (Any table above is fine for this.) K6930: 6939.0 angstroms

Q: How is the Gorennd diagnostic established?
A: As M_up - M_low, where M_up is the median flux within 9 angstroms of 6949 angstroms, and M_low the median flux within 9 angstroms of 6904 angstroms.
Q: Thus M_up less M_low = -0.3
